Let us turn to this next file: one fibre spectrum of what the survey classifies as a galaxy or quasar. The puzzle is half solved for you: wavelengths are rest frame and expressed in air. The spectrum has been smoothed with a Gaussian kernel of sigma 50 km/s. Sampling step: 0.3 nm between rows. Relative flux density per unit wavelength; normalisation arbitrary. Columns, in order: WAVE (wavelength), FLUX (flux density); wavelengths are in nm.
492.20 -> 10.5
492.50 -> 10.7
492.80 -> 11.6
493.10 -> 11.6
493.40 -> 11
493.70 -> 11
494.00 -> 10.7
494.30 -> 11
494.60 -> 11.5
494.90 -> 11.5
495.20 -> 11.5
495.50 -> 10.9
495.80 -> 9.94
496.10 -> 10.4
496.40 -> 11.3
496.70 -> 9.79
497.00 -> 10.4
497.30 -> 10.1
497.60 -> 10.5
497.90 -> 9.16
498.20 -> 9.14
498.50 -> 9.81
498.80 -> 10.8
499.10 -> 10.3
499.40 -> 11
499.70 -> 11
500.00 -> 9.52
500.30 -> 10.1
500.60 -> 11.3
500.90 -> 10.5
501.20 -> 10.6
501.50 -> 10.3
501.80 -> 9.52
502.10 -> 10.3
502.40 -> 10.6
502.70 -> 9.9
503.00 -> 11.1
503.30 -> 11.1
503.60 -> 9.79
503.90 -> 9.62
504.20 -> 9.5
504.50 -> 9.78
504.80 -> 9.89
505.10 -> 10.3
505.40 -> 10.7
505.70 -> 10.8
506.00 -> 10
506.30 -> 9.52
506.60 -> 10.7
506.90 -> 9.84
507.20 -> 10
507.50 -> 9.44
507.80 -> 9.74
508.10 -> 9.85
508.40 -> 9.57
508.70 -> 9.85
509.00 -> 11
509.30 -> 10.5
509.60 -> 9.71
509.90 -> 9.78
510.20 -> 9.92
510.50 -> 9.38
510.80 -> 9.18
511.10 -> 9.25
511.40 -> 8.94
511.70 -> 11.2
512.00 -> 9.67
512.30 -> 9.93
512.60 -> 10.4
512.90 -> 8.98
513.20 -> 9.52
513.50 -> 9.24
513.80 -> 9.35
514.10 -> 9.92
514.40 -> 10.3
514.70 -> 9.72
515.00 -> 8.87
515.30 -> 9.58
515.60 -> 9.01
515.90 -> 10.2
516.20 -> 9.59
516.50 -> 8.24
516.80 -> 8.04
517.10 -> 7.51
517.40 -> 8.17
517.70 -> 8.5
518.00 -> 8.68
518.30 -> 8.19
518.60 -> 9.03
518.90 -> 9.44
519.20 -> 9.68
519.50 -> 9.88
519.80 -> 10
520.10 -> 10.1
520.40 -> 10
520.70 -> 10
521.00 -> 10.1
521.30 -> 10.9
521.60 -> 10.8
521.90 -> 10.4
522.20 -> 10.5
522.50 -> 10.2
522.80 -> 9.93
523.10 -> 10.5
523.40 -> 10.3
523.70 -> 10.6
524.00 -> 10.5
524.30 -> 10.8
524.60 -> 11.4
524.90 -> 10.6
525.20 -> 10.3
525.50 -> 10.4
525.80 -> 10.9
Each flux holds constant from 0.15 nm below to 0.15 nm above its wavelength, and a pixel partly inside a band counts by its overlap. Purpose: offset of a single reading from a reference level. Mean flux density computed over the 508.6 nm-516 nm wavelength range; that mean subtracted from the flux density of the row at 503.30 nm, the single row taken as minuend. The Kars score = 1.4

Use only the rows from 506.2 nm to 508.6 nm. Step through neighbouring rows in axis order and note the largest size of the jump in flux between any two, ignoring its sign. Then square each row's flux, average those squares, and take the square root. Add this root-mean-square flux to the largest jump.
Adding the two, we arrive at 11.0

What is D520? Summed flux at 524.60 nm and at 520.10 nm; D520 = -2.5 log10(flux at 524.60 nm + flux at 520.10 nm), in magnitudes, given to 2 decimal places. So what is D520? -3.33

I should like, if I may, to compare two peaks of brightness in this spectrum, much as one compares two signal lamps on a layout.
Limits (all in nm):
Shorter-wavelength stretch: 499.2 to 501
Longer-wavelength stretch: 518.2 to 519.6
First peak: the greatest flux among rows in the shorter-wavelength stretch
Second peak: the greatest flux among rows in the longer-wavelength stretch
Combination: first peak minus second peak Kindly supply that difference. 1.4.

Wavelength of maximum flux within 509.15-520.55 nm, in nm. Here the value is 511.70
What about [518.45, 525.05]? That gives 524.60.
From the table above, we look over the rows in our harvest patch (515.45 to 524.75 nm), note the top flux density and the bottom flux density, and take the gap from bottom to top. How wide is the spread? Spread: 3.9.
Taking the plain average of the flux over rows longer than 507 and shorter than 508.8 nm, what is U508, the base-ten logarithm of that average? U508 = 0.99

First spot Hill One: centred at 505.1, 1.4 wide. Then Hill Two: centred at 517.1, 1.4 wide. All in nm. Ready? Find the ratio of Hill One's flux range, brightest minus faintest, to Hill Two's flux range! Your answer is 1.03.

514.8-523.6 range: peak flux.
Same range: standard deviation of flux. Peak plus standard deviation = 11.8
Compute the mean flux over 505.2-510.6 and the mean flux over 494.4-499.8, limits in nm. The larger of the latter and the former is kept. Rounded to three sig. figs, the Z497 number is 10.5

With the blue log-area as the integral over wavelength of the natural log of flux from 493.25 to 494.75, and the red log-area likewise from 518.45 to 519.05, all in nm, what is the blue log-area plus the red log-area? 4.9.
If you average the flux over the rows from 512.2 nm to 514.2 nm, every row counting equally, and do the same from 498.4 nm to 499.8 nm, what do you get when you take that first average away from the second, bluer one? 1.0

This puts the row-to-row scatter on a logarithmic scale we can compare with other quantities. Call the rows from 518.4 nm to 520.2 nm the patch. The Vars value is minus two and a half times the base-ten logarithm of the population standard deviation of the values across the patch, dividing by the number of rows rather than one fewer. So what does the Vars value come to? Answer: 1.1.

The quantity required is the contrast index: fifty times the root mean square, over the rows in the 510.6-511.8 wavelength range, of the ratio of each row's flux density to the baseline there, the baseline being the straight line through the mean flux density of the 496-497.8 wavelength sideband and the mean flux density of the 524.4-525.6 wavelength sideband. 45.9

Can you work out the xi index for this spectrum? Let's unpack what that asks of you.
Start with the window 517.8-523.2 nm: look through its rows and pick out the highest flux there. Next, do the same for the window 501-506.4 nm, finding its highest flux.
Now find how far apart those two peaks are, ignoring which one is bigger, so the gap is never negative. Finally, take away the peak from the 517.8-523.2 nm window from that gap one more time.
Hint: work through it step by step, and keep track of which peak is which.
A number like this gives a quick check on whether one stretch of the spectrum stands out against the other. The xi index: -10.7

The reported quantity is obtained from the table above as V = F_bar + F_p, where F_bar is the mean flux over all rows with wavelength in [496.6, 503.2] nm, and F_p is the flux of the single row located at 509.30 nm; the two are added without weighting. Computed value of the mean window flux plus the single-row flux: 20.8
